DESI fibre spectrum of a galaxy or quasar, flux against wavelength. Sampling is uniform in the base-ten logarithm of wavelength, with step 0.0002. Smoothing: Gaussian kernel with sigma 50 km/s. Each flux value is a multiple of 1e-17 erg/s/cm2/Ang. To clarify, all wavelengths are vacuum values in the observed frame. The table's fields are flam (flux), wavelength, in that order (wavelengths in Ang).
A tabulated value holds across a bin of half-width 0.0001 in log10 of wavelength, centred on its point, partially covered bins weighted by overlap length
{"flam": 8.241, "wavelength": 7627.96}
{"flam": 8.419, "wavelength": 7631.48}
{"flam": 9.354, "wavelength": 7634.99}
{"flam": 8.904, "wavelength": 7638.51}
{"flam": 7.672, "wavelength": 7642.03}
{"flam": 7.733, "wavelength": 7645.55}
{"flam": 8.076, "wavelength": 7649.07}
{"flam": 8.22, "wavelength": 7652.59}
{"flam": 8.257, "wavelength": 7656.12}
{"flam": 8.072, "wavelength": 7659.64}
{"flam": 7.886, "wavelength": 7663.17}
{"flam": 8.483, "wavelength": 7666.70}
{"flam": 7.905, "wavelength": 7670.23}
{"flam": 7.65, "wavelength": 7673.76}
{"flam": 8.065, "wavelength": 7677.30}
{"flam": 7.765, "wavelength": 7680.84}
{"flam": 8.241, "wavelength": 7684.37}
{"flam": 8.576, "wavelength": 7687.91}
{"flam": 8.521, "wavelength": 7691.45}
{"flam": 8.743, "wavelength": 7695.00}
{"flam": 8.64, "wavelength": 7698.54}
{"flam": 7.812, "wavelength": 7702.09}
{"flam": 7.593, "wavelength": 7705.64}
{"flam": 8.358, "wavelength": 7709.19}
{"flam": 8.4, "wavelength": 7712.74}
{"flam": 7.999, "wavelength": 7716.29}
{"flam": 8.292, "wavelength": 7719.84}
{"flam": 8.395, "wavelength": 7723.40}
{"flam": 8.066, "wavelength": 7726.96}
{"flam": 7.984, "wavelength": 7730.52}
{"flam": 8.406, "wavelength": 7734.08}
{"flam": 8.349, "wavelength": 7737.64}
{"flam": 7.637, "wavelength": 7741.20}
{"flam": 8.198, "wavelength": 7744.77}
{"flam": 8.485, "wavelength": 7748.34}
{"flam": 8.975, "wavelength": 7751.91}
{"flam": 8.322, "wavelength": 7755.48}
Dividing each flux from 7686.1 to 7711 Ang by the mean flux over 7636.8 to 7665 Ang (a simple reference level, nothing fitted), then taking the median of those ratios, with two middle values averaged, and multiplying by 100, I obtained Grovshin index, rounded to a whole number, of 105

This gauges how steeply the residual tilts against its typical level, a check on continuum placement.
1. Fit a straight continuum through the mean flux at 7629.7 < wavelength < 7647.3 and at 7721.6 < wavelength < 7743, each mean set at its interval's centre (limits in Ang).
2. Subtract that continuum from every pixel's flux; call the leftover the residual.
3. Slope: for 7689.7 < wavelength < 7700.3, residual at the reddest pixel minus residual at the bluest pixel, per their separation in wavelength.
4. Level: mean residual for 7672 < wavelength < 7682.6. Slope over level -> -0.042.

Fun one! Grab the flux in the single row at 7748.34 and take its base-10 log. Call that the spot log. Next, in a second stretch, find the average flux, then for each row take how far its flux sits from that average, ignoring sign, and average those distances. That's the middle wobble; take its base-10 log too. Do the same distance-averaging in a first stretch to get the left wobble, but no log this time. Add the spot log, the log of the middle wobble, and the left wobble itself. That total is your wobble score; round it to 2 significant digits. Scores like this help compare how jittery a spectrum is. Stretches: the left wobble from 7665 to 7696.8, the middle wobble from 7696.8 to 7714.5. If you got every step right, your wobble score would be 0.82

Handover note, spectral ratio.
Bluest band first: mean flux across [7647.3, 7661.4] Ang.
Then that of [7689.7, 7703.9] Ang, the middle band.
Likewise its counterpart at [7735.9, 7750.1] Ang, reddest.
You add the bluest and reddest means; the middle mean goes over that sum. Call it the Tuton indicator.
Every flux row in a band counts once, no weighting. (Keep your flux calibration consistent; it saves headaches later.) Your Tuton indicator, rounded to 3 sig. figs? 0.516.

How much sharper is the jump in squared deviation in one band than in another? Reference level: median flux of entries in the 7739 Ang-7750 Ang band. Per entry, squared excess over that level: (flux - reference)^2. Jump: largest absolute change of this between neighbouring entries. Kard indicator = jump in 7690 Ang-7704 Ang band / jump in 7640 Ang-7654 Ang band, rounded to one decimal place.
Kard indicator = 1.0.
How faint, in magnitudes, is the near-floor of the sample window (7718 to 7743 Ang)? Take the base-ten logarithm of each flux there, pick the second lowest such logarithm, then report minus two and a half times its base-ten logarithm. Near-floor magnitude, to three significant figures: 0.112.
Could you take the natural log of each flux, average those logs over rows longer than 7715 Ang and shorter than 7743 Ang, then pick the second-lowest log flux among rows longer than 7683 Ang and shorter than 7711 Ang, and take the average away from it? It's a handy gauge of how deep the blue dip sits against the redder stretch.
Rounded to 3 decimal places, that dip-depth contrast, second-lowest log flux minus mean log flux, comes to -0.041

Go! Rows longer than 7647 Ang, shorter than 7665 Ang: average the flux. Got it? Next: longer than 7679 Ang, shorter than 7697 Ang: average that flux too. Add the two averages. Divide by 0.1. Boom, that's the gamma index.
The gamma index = 165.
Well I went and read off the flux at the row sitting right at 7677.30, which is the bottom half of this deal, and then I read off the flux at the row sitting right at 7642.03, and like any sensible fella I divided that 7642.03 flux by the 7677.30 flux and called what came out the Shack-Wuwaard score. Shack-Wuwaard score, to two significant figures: 0.95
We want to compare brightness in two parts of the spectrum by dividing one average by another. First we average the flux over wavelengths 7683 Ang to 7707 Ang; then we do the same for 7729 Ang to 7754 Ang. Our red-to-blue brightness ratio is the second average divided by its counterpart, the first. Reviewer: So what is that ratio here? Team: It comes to 1.00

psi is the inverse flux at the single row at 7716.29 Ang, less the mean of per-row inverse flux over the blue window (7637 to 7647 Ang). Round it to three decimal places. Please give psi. 0.001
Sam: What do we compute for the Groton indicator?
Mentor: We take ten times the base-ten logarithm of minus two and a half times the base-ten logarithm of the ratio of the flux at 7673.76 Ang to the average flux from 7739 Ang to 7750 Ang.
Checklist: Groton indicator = -12.0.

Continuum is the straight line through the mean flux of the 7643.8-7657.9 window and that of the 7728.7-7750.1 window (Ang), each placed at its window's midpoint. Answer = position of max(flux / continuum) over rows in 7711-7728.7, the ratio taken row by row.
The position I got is 7712.74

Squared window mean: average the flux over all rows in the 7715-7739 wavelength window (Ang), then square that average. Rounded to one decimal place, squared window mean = 67.5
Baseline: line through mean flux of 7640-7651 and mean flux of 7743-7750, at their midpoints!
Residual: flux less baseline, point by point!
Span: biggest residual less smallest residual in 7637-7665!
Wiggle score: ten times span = 12.5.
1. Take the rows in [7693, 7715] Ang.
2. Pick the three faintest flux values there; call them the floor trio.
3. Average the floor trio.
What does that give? 7.92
